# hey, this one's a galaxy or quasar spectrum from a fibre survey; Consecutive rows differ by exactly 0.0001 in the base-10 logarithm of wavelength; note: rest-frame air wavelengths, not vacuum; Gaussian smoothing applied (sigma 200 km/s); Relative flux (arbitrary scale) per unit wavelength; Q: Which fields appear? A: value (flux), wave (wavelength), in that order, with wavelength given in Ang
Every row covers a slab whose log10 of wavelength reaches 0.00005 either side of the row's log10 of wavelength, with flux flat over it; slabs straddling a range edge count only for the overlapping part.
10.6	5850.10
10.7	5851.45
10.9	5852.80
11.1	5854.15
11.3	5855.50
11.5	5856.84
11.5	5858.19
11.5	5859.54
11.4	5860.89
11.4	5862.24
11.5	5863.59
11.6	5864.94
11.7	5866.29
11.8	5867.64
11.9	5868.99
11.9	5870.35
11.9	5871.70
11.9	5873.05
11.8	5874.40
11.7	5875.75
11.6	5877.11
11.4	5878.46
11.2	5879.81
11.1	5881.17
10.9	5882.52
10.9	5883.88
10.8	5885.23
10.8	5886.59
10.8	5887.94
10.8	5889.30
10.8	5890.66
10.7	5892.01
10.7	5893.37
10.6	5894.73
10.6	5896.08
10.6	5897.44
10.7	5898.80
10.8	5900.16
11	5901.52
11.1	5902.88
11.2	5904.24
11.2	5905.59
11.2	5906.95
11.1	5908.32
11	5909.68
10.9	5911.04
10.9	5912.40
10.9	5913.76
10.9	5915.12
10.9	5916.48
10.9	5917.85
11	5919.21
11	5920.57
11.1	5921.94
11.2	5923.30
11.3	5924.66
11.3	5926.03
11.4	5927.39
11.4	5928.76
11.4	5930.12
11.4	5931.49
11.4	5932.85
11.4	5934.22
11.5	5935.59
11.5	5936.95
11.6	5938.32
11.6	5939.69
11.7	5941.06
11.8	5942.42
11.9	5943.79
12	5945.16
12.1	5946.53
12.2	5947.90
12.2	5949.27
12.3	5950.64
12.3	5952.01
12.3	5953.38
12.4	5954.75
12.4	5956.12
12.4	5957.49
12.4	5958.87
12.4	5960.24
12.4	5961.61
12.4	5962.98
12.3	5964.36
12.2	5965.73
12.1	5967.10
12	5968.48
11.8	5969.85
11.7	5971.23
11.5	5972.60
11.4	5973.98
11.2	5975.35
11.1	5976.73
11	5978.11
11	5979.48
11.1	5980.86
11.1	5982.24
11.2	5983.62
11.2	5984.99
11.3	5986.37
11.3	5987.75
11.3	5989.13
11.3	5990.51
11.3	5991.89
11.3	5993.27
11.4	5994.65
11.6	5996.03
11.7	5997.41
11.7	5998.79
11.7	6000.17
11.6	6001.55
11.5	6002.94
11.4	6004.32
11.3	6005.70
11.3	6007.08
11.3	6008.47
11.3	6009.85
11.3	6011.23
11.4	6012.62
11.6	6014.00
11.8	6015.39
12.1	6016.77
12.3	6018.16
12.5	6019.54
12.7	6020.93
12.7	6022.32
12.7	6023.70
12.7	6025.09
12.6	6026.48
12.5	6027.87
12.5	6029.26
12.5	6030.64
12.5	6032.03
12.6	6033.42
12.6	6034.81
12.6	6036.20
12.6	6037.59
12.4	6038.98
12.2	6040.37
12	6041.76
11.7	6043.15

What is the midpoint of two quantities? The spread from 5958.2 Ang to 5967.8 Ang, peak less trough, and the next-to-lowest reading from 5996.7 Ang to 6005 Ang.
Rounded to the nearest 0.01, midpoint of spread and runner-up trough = 5.90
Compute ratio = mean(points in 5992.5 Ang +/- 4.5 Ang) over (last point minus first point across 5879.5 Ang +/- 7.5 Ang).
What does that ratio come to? -10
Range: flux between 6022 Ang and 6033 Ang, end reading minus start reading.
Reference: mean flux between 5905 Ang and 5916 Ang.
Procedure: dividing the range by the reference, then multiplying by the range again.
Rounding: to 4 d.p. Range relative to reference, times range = 0.0036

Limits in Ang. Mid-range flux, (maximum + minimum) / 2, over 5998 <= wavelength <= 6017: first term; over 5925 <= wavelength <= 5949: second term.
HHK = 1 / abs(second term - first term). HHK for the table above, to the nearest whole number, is 20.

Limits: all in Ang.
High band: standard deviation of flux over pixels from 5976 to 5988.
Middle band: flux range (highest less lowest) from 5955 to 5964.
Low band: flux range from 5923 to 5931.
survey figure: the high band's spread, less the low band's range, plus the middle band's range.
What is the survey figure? -0.09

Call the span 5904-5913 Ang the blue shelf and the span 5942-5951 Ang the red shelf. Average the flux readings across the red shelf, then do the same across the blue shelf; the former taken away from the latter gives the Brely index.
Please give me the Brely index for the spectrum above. -1.00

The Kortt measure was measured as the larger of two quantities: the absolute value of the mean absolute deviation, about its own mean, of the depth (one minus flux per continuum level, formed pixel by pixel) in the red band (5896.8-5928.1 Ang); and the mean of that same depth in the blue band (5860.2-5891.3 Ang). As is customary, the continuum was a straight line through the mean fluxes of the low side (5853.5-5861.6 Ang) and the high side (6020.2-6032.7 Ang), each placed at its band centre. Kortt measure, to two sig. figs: 0.013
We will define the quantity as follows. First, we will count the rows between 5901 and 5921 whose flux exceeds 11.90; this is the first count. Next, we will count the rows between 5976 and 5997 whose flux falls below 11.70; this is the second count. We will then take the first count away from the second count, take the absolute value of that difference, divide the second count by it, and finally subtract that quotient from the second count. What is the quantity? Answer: 14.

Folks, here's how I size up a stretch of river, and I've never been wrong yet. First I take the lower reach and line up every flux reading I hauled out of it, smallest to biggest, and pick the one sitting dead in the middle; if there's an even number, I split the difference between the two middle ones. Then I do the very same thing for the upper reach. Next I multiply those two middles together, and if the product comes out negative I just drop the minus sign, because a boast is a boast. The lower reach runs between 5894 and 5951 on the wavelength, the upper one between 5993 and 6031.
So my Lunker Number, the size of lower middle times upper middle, 131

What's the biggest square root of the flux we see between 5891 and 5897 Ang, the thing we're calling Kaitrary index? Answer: 3.27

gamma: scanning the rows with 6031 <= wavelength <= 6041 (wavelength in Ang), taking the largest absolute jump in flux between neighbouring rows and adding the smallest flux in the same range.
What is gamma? 12.4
